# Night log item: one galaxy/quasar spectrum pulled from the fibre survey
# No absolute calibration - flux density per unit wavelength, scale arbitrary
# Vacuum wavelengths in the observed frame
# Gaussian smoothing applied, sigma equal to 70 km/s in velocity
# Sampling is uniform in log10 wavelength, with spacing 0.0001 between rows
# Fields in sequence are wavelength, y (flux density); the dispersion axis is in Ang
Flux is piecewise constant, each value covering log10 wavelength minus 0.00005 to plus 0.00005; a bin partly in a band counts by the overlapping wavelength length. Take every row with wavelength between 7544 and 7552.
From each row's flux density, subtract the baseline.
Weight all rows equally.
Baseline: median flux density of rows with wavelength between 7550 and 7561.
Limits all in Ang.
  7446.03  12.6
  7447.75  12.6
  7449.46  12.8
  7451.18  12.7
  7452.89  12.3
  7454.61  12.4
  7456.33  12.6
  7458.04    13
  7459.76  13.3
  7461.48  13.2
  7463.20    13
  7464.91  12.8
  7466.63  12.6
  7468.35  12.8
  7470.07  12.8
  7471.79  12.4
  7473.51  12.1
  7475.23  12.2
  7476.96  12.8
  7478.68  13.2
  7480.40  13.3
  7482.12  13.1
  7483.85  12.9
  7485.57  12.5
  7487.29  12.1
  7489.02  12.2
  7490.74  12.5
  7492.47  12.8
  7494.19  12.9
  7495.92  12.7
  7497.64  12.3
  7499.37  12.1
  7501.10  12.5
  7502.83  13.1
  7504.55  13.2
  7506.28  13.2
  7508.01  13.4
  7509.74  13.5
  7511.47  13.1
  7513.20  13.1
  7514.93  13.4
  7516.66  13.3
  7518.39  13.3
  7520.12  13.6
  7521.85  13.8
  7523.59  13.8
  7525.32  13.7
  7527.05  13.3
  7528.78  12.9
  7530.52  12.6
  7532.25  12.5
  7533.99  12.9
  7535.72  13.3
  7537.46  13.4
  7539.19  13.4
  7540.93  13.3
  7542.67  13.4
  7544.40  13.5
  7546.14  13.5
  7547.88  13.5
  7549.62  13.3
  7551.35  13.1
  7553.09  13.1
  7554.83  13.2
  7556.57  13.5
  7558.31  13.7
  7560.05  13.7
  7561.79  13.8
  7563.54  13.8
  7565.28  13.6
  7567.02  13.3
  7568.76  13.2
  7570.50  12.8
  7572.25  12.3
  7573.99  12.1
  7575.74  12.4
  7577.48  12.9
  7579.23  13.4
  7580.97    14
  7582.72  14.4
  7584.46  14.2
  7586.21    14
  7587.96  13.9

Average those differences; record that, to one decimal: 0.0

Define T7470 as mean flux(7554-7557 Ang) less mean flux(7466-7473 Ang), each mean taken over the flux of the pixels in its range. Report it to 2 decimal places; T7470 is 0.70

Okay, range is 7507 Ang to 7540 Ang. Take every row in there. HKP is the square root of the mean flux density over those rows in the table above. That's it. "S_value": 3.64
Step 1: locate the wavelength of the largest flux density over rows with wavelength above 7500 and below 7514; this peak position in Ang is 7509.74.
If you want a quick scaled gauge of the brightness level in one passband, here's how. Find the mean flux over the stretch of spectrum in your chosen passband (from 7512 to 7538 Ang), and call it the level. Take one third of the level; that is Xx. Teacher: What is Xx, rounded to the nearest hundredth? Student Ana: 4.42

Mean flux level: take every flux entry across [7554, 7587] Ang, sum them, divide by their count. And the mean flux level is 13.4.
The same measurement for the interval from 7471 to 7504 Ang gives 12.6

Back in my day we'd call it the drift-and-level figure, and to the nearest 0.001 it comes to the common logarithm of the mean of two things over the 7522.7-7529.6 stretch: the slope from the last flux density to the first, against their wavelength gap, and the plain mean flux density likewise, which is 0.821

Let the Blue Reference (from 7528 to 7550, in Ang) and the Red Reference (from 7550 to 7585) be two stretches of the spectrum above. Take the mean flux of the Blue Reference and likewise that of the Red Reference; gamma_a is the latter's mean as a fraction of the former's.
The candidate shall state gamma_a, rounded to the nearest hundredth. 1.01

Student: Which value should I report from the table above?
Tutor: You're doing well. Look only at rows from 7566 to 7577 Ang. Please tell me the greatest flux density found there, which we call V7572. 13.3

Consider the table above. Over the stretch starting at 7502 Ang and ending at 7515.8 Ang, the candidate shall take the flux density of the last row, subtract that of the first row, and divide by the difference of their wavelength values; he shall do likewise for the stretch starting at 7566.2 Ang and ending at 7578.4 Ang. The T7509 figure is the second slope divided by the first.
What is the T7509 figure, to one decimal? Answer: -1.5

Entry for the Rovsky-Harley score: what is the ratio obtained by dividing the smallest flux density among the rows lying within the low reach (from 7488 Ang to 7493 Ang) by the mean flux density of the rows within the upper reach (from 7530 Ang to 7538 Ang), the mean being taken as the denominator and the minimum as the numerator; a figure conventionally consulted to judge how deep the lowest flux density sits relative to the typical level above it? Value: 0.943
